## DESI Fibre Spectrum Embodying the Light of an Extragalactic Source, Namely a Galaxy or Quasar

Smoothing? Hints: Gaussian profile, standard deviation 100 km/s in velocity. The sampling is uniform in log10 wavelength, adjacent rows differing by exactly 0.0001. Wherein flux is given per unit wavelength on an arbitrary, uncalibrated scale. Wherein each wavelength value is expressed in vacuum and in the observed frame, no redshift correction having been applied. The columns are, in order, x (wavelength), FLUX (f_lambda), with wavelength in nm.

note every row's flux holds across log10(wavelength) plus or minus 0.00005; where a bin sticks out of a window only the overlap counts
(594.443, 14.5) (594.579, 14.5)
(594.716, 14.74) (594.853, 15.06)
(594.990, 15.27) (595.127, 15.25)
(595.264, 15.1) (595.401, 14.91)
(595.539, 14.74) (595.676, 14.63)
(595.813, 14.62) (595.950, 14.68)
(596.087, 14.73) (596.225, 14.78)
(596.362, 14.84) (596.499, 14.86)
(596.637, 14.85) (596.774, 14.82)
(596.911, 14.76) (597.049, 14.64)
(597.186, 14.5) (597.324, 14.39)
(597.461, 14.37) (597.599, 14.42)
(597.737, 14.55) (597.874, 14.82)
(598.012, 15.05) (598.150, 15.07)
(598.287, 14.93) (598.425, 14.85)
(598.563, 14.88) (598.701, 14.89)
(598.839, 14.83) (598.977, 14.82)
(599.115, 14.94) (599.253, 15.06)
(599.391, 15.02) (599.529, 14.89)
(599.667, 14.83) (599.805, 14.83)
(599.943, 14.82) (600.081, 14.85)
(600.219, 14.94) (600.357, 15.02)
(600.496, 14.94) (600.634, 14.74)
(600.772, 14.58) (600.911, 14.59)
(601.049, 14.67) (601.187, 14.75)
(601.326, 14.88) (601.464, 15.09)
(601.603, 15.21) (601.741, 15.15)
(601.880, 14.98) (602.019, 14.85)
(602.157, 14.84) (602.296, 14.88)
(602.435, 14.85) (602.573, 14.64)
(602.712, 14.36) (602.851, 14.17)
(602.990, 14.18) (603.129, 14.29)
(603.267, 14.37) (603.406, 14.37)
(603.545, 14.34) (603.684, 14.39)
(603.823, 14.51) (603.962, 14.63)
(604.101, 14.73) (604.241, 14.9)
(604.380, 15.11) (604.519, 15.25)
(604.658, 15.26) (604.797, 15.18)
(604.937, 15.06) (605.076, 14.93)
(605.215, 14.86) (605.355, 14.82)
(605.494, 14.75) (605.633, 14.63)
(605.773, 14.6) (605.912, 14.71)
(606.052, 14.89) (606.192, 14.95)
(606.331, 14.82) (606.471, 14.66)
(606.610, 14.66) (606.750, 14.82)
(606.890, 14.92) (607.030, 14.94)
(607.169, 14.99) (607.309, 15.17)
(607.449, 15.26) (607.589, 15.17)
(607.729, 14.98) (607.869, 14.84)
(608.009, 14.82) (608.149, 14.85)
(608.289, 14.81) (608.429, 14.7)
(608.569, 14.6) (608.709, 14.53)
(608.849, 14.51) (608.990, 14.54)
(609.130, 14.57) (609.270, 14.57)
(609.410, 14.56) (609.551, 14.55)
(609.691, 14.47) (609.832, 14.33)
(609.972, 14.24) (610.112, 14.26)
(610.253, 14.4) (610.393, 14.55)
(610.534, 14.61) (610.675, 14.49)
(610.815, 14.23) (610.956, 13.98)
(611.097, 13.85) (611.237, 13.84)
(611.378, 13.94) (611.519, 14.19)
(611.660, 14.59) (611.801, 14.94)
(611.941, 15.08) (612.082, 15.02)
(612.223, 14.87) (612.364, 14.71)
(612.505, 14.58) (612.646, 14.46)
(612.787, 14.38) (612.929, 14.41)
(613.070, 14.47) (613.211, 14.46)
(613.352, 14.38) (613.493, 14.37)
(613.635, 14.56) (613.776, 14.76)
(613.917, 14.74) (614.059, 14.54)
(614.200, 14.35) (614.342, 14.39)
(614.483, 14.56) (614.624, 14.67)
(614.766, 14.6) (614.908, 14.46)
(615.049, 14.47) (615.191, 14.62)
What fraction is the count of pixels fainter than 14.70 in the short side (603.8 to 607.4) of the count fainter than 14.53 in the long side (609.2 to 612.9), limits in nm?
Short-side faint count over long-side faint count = 0.43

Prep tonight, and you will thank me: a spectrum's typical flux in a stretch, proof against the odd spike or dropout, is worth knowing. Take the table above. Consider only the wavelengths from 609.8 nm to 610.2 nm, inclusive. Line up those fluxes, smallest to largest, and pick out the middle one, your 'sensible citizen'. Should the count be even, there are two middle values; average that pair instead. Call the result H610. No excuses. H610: 14.26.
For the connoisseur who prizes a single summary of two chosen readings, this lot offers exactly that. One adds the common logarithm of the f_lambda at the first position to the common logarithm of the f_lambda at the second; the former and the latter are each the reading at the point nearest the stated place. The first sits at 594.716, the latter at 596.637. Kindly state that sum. 2.340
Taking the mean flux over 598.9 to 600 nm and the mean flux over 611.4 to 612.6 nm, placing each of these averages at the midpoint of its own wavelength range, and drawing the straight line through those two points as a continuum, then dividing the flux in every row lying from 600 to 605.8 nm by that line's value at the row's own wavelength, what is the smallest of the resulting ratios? 0.954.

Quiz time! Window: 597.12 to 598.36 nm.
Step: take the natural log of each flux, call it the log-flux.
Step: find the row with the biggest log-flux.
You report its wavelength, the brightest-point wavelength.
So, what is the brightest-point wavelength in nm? 598.150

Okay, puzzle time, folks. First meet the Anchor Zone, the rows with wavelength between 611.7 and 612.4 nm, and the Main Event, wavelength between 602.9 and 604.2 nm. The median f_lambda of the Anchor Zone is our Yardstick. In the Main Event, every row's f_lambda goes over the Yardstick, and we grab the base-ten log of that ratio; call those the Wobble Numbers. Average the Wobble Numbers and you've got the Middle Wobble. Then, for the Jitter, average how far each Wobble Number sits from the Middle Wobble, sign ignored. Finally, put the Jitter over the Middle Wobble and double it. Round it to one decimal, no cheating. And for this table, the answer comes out -0.5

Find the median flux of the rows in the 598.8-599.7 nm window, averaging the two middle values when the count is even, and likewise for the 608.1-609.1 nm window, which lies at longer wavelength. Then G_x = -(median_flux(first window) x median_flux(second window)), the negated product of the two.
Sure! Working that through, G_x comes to -217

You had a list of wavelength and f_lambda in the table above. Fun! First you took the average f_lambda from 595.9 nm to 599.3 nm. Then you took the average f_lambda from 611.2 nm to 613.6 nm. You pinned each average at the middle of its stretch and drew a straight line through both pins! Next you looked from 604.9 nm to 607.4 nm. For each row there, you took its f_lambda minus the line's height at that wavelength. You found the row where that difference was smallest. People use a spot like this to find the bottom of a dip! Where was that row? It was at 605.773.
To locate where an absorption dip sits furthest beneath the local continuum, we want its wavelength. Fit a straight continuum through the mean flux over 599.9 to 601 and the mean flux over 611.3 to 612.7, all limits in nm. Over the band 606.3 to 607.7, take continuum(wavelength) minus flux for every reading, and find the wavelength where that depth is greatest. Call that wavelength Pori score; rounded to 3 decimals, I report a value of 606.471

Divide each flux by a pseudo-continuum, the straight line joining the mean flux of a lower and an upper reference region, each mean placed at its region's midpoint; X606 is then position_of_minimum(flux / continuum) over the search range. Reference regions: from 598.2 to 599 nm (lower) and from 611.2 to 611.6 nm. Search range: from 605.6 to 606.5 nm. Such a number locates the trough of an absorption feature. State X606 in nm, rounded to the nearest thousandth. 605.773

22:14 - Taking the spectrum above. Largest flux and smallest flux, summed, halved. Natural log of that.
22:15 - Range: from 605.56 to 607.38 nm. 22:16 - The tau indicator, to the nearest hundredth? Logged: 2.70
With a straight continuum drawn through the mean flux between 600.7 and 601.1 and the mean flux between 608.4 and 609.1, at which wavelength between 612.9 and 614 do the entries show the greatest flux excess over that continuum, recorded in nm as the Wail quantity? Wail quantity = 613.776 nm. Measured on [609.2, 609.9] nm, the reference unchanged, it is 609.270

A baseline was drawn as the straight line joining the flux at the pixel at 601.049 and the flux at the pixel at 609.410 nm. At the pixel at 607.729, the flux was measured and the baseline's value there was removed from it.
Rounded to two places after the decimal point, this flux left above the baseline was 0.40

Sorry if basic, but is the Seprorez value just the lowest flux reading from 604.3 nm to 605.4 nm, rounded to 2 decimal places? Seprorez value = 14.82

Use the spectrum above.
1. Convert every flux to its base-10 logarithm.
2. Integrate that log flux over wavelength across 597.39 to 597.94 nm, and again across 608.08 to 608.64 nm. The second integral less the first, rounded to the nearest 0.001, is 0.015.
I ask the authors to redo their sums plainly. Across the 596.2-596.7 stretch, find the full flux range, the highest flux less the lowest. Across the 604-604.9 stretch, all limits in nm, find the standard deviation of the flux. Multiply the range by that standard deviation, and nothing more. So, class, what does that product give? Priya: 0.02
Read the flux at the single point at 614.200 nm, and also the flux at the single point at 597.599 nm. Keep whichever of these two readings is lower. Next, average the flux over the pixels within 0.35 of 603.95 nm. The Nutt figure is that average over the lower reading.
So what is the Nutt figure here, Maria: 1.02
